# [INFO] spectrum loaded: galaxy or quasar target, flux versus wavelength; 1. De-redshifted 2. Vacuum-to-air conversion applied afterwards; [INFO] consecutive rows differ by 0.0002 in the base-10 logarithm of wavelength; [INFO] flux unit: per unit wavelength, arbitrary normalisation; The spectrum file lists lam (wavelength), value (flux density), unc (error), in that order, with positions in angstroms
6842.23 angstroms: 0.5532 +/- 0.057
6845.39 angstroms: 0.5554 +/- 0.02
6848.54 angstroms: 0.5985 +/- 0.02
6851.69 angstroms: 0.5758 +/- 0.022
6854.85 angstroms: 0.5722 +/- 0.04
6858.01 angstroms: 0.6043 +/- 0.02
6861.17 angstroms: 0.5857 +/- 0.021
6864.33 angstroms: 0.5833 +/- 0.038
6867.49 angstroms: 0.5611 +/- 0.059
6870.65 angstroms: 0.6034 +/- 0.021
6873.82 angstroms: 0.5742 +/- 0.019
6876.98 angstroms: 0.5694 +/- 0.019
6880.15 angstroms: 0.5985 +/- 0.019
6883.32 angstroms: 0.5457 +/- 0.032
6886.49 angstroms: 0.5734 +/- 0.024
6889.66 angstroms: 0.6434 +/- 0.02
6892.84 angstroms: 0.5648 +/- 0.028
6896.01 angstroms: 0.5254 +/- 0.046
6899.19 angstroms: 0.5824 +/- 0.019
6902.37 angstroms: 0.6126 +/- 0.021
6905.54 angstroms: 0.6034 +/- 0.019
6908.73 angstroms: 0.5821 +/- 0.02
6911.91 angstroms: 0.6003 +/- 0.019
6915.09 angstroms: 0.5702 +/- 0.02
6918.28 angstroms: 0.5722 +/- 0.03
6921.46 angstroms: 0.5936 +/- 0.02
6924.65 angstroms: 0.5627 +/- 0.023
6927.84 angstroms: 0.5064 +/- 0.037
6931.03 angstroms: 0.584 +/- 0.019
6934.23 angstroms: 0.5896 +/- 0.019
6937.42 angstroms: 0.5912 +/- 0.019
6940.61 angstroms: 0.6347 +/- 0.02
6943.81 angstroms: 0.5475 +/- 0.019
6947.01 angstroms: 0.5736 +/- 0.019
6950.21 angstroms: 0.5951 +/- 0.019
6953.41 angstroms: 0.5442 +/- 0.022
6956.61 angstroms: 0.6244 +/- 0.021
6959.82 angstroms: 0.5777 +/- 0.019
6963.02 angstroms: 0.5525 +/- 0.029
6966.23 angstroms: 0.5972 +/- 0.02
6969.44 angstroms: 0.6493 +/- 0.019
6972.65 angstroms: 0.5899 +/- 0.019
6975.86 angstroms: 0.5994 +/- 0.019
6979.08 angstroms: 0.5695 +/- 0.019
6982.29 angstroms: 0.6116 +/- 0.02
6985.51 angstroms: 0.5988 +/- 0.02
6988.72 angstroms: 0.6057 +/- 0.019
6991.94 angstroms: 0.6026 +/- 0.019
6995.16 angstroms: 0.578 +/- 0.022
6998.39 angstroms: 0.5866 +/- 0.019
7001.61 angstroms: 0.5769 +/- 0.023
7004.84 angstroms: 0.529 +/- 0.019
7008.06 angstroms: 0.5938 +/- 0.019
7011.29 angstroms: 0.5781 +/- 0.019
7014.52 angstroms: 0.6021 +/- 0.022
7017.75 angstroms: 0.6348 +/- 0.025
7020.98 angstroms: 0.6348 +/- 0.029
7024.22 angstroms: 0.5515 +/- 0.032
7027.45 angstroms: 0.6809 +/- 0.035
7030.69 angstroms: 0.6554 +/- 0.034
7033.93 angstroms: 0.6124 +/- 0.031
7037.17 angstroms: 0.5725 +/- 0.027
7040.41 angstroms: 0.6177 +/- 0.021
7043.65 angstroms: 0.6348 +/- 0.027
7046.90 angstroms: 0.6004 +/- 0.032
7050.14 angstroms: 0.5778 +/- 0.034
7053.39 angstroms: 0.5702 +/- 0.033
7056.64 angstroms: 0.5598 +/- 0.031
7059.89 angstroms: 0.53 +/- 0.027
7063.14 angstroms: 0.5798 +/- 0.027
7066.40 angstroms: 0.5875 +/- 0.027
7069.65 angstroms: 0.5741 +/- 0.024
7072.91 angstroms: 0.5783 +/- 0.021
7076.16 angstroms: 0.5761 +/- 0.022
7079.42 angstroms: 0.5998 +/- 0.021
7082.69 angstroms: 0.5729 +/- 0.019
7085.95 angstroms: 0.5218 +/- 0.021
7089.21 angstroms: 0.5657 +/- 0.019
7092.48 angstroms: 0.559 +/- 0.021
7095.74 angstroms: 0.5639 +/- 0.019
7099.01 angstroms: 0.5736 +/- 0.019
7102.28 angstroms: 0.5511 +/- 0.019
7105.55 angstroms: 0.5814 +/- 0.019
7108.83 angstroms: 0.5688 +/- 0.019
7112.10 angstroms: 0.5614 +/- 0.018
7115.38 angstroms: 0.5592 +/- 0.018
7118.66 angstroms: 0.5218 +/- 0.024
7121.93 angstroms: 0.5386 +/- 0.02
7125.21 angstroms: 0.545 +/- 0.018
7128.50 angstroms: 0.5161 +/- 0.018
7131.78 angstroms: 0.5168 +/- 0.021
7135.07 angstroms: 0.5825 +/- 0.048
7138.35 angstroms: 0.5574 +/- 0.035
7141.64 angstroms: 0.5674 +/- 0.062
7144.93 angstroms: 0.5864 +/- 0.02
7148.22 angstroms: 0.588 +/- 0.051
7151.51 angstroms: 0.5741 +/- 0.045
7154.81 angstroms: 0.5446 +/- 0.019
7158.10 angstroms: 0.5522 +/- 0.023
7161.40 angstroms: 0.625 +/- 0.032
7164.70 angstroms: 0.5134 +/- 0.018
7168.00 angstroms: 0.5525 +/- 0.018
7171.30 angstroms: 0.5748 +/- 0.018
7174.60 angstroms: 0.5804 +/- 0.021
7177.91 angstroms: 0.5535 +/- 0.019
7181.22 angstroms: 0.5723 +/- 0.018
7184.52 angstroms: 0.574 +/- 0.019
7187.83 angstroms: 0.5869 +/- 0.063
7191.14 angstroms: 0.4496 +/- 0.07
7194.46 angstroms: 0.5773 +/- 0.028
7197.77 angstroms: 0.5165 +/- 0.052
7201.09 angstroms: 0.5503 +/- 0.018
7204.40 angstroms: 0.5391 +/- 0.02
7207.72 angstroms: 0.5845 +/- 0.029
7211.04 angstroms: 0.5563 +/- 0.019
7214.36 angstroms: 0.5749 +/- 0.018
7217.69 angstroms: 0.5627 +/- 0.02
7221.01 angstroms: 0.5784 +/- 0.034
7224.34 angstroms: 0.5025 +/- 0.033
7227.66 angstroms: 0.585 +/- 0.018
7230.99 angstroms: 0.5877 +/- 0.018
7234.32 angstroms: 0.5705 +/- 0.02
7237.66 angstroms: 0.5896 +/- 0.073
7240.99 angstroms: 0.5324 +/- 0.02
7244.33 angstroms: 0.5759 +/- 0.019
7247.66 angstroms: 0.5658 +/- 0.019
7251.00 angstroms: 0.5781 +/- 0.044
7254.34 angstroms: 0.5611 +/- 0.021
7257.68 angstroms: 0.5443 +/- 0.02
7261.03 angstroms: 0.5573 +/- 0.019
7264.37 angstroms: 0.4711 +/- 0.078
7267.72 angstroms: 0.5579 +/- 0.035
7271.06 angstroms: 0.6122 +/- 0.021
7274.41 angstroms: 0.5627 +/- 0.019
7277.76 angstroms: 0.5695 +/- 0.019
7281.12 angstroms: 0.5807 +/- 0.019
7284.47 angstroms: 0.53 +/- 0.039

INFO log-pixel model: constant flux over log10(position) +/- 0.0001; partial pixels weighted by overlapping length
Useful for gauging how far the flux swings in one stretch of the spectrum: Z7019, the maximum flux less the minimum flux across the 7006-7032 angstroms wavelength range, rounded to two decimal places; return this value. 0.13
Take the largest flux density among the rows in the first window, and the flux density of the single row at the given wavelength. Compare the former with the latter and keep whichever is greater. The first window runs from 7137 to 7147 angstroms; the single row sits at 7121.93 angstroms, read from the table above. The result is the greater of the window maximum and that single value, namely 0.586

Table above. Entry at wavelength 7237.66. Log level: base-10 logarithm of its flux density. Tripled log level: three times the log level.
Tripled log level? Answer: -0.688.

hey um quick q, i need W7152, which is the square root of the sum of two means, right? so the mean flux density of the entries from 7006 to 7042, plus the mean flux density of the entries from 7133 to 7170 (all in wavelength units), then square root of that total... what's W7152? 1.09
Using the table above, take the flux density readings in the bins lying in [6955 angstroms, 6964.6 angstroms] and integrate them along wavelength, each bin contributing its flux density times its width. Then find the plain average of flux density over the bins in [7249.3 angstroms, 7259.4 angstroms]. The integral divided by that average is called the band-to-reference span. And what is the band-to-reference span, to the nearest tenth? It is 10.0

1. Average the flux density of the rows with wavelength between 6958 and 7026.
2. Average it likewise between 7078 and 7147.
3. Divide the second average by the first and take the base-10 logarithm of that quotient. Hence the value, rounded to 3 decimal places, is -0.026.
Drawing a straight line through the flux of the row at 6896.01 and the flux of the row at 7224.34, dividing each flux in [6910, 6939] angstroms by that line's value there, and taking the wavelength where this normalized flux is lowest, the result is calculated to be 6927.84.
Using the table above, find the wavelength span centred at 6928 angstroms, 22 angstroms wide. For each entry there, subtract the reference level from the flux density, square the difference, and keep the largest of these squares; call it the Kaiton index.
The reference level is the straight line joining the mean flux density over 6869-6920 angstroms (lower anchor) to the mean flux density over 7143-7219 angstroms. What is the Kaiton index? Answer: 0.0054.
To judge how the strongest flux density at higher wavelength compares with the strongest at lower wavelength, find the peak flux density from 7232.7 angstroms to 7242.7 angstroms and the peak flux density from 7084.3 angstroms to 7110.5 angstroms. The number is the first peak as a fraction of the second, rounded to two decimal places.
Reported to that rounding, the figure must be 1.01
